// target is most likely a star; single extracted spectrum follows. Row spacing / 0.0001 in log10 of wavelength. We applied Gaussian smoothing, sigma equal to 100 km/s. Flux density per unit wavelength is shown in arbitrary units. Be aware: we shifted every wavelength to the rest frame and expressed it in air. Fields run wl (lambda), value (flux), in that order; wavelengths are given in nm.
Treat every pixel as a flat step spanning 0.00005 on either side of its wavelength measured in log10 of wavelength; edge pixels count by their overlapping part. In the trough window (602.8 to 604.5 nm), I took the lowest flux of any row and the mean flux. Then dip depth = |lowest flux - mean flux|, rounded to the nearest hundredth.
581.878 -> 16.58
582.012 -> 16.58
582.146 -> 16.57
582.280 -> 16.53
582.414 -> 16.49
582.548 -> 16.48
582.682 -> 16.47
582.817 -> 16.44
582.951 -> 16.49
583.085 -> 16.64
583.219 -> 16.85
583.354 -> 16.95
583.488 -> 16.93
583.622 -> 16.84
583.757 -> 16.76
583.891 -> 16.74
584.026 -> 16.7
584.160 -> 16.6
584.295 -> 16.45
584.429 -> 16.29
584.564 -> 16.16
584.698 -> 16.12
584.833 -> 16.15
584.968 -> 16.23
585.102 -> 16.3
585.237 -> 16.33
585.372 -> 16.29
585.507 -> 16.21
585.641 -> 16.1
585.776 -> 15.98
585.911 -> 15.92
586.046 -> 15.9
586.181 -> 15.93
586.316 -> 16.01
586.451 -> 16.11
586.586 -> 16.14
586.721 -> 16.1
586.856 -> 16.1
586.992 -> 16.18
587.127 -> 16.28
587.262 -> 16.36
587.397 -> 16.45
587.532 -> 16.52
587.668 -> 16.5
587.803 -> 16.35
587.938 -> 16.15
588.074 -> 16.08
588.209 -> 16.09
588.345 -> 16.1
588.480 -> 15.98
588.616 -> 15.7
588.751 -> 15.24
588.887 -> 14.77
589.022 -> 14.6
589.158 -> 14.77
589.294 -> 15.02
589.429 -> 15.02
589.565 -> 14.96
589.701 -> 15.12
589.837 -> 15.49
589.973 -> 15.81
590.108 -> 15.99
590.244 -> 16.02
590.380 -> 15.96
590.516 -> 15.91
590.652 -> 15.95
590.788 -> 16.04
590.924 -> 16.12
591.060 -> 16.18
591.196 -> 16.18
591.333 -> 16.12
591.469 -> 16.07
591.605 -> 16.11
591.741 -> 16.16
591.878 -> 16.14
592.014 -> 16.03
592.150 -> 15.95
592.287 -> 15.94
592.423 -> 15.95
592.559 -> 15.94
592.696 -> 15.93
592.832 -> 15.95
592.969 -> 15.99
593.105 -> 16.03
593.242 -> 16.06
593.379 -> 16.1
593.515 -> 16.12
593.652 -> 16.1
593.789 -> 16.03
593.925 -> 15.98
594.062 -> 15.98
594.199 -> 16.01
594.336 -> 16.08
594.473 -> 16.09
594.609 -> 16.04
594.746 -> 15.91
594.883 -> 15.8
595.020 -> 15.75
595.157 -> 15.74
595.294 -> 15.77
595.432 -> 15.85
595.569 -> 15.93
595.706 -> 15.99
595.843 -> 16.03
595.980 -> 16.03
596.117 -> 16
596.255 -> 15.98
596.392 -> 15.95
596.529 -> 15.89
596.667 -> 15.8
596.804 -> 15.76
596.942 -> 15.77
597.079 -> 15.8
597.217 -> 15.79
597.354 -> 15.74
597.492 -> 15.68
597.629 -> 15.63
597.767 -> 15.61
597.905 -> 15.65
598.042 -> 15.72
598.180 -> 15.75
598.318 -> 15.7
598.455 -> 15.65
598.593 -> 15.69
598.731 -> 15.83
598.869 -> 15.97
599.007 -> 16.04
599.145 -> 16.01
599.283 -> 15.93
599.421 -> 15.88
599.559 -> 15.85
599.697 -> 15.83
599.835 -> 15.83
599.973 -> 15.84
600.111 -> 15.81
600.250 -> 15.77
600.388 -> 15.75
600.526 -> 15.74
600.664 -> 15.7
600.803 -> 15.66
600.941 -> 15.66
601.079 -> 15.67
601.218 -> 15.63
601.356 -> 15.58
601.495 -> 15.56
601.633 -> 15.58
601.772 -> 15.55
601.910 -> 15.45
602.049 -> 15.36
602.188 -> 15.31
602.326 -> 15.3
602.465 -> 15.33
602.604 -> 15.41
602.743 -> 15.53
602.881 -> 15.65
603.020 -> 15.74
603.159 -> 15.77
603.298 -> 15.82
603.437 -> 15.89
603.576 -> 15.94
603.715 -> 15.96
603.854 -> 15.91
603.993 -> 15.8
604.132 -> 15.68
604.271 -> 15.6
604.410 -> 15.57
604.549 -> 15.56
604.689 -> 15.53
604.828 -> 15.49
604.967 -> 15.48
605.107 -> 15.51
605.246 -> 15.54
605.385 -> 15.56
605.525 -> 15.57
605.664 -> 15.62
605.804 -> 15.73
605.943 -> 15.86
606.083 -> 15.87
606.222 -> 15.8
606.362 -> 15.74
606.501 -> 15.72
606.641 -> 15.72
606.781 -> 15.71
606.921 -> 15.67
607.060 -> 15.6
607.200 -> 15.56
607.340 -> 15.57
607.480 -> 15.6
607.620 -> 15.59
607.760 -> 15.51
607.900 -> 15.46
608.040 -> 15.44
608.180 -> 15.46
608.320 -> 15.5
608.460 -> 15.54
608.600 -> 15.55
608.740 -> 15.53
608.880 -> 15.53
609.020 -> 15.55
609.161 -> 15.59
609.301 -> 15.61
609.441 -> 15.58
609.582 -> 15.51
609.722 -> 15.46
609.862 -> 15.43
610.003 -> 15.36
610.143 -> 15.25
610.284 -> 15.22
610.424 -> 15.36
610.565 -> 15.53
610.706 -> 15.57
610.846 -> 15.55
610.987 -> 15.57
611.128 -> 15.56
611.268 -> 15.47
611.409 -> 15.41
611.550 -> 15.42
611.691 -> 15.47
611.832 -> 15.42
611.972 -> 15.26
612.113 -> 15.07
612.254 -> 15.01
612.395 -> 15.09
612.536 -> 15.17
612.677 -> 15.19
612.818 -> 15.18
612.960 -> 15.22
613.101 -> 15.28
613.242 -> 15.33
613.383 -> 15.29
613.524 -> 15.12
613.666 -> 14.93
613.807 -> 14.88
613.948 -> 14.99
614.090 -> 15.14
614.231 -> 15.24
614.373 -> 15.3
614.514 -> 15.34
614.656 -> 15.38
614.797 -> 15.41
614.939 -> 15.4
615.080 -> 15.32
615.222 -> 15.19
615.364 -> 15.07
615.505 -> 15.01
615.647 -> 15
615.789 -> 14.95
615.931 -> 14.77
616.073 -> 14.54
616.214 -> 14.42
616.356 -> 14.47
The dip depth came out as 0.21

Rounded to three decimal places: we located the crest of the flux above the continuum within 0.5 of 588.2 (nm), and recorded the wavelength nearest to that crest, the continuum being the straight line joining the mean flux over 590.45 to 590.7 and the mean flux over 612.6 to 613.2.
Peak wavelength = 587.803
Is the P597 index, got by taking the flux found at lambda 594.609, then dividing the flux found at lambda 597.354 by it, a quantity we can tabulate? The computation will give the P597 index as 0.98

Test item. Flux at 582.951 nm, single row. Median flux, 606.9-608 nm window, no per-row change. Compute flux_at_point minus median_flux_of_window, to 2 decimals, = 0.91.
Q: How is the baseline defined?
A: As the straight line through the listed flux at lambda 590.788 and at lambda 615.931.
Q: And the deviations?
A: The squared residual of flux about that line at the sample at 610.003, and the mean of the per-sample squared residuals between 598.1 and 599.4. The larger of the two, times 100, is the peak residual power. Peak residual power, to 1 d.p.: 8.4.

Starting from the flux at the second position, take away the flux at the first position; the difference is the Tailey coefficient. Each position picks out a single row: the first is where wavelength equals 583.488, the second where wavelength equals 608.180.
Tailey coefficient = -1.5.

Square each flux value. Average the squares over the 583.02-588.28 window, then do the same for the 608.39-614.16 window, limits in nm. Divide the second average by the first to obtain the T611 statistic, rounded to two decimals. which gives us 0.88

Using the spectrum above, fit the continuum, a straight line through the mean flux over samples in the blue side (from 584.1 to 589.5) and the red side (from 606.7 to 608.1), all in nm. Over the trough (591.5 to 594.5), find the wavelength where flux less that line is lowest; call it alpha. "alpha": 592.696 nm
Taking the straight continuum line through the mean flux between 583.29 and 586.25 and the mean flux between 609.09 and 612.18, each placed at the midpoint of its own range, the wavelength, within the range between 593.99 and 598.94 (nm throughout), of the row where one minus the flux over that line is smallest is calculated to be 598.869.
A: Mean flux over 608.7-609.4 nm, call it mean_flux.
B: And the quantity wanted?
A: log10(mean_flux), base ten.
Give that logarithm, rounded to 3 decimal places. 1.192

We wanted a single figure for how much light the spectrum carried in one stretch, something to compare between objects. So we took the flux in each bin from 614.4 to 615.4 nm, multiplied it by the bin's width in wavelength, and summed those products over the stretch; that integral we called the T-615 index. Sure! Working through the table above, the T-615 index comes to 15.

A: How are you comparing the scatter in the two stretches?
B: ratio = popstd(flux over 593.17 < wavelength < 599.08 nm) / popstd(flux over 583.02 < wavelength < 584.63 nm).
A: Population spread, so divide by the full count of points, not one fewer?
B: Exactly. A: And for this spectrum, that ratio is 0.64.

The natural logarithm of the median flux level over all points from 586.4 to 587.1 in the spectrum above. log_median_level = 2.78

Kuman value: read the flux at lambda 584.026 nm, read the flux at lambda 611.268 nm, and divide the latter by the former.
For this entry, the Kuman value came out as 0.93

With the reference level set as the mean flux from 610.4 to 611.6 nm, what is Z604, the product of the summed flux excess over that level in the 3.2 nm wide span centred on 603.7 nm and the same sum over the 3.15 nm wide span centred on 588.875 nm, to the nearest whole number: 13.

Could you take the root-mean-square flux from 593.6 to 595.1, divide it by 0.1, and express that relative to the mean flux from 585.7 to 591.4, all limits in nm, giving 10.1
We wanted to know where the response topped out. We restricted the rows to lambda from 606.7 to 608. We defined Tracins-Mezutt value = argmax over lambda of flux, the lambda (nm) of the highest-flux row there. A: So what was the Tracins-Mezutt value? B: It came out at 606.781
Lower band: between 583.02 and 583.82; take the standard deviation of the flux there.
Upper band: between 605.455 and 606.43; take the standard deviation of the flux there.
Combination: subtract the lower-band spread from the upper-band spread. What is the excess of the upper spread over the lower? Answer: 0.00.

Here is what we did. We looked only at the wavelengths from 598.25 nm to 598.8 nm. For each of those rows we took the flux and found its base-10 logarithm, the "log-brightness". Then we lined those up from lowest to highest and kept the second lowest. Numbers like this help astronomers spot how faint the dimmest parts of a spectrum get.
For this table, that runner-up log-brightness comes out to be 1.20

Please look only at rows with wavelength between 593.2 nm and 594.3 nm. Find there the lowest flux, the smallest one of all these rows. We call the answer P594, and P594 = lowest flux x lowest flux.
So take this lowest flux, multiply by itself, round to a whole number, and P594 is 255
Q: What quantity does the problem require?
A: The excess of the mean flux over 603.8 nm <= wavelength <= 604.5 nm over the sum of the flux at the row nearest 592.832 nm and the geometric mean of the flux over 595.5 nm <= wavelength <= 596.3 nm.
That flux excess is -16.2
